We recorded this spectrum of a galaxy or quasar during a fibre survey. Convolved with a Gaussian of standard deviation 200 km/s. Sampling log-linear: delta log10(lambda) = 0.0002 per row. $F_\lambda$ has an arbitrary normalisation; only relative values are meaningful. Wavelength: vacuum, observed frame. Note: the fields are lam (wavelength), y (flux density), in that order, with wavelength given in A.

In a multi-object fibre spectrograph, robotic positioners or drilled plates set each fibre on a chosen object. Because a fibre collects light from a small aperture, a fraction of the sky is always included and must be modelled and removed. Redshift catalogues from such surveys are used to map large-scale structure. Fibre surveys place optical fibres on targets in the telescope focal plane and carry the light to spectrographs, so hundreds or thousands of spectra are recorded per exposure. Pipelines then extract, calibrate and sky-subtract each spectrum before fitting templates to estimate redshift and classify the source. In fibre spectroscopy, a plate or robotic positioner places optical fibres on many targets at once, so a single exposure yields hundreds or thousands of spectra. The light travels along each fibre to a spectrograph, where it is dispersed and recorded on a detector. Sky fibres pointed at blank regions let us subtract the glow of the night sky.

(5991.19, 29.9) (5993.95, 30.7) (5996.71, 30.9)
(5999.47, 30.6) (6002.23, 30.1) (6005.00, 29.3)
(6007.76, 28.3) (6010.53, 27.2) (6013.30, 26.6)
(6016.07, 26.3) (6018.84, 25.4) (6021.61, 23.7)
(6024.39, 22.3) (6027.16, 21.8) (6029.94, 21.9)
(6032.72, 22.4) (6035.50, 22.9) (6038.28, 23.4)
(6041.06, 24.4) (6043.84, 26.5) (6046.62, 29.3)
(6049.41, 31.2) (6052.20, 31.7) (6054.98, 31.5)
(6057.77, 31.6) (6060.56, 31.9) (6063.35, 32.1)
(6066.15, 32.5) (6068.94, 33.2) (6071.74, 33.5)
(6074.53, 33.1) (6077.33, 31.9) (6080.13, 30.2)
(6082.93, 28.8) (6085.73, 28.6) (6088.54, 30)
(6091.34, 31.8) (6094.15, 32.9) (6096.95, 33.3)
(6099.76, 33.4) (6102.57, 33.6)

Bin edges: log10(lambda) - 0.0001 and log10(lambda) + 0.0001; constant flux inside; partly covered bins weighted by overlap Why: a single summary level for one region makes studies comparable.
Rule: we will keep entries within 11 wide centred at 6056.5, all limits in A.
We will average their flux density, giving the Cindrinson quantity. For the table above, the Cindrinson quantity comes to 31.7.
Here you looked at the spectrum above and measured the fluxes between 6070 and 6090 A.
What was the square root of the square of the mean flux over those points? 30.9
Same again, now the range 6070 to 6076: 33.3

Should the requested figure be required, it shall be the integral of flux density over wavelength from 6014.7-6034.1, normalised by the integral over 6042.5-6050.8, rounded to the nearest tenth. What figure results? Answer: 1.9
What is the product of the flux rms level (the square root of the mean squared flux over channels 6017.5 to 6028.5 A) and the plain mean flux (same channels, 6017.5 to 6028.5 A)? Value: 544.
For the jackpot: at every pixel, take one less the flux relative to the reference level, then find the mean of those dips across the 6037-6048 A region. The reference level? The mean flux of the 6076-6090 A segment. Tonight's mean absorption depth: 0.13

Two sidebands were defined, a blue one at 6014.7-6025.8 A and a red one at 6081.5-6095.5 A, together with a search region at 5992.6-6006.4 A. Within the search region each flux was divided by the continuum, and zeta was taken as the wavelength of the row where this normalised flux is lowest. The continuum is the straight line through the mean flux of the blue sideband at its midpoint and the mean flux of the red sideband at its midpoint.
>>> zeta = 6005.00 A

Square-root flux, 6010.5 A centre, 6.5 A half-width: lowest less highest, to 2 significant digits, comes -0.28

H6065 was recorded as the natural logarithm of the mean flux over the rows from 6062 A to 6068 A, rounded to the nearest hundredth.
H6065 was 3.48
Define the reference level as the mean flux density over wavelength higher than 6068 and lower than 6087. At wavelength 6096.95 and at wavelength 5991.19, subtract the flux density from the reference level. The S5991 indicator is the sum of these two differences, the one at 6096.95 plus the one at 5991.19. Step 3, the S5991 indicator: -1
